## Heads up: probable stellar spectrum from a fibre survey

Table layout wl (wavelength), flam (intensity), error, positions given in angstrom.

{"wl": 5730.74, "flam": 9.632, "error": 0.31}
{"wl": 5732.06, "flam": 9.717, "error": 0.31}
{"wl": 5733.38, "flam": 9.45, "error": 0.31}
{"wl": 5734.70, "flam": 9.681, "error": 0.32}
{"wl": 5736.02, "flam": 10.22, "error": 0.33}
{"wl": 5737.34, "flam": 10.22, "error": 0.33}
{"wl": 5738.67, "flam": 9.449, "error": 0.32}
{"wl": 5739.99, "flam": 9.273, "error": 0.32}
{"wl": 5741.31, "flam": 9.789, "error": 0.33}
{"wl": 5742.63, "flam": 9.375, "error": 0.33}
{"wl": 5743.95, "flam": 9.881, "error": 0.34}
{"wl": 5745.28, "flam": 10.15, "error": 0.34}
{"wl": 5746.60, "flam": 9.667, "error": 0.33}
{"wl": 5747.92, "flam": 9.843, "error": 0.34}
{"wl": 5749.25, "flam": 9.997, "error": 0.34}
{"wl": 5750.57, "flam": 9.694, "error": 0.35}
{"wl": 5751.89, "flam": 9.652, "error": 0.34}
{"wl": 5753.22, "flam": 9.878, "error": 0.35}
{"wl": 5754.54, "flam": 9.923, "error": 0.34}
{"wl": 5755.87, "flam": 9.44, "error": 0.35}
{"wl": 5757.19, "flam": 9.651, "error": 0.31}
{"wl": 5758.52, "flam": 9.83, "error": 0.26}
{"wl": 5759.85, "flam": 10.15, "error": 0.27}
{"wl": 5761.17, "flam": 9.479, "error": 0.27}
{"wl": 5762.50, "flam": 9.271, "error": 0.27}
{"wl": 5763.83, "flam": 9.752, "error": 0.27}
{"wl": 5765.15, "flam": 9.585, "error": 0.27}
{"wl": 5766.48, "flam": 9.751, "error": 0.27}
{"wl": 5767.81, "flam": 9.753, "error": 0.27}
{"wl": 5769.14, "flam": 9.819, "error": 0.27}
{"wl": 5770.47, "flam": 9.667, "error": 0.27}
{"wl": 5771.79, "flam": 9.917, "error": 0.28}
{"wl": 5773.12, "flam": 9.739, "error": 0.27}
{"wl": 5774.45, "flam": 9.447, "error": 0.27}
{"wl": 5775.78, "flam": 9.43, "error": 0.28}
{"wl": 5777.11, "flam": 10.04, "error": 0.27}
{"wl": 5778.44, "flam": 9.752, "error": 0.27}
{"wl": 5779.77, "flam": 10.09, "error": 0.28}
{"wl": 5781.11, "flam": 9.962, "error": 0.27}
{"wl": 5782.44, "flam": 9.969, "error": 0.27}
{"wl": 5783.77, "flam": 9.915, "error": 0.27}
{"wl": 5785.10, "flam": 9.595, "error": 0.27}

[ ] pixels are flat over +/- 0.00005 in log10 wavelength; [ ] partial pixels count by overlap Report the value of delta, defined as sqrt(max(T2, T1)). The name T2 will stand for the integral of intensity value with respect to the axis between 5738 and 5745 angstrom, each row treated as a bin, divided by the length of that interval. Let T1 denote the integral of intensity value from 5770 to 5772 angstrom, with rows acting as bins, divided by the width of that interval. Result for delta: 3.13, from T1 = 9.82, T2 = 9.57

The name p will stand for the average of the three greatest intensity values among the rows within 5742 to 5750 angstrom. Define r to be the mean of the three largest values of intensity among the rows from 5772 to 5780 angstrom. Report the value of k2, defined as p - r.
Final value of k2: 0.05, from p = 10.0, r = 9.96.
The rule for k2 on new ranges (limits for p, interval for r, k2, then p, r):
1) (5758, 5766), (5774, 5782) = -0.12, 9.9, 10.03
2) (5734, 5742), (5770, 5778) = 0.18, 10.1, 9.90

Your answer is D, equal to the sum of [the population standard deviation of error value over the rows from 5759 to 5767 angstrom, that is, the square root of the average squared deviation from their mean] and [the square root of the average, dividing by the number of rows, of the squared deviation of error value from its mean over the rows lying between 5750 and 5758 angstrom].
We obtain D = 0.014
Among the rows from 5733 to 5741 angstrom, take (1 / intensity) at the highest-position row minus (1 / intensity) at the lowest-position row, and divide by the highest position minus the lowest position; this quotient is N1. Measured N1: 0.0003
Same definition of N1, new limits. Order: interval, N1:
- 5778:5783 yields -0.0006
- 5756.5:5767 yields -0.0001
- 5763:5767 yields 0.0000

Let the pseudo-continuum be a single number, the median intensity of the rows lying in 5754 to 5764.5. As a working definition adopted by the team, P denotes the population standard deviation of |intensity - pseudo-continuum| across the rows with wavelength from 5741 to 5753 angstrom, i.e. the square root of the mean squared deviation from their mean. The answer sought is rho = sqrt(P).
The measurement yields 0.378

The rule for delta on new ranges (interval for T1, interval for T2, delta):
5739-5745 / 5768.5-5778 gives 3.12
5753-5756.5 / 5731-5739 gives 3.13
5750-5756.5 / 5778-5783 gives 3.15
